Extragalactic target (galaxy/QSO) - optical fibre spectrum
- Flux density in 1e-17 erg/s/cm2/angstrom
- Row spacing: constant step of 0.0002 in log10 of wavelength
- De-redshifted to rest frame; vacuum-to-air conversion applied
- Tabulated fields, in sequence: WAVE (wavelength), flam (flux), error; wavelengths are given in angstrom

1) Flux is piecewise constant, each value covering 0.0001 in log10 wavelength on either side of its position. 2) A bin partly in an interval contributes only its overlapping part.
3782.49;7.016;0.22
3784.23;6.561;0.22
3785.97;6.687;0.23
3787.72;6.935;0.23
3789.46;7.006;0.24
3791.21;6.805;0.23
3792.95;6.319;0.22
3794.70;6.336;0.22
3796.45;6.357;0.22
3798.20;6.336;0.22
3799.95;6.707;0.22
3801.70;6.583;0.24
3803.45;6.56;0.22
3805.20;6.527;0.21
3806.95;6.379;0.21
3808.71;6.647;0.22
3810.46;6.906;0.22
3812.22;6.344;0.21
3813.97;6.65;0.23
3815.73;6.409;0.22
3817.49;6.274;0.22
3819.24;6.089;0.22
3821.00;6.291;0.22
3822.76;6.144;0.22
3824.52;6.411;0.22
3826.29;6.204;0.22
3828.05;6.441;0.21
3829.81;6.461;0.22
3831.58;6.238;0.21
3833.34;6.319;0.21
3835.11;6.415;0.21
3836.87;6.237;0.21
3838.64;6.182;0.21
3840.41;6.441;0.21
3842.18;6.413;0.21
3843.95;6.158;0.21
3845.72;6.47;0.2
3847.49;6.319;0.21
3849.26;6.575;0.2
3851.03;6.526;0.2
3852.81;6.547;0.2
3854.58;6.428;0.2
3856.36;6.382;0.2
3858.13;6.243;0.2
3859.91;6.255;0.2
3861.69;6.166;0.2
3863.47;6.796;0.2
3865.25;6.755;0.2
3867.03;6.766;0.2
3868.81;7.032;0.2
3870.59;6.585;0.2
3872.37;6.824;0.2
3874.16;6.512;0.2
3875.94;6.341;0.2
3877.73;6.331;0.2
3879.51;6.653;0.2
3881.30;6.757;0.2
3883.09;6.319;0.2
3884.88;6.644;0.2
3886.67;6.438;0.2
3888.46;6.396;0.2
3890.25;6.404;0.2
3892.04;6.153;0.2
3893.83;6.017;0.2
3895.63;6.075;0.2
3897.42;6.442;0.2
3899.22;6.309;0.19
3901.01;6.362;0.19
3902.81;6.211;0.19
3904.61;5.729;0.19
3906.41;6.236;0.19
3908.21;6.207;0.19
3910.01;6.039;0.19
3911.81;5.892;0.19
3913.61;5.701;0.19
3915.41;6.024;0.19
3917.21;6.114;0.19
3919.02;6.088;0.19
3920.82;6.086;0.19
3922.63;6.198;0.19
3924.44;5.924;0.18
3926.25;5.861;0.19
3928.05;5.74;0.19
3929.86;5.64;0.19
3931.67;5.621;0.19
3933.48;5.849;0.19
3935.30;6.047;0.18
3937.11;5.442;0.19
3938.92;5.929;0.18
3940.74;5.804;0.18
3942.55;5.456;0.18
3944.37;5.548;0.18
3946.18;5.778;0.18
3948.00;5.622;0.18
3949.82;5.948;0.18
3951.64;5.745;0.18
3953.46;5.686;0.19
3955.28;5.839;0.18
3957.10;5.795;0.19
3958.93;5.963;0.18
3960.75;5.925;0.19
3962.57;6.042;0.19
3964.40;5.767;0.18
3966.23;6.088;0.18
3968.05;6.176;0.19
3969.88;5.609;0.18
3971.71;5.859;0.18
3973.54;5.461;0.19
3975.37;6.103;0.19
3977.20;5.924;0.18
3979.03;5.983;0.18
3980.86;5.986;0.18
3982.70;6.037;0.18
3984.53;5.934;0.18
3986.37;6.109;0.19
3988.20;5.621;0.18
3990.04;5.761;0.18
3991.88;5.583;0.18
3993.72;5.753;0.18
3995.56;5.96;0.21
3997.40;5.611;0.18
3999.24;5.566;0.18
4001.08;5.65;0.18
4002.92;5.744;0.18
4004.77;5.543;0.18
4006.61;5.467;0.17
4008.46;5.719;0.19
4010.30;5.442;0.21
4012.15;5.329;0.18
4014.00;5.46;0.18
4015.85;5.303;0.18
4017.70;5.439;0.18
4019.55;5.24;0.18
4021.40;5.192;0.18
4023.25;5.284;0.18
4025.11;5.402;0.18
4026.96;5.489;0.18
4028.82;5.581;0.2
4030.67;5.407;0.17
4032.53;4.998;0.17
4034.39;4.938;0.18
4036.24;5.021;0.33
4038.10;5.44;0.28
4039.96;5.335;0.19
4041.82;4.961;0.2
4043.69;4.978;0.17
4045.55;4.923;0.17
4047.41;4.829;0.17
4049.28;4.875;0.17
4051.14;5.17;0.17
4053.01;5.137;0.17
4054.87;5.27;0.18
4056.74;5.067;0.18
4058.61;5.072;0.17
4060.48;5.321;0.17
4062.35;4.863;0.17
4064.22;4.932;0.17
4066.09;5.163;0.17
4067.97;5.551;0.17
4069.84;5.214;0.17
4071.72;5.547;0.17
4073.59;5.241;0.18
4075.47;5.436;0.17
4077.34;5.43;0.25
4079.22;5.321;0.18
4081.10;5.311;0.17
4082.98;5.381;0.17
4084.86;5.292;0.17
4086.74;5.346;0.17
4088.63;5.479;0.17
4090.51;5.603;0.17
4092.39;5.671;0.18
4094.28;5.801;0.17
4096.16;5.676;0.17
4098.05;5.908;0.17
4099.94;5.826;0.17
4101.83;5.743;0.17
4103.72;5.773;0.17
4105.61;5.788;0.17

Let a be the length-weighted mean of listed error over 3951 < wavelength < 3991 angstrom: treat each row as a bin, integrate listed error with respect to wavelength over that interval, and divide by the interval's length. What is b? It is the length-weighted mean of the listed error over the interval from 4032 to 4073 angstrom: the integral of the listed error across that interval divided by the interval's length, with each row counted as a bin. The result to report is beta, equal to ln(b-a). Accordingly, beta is -6.1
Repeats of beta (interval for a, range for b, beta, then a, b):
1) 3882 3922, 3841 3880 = -4.9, 0.194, 0.201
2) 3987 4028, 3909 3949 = -5.6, 0.183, 0.186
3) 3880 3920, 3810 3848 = -3.9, 0.195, 0.215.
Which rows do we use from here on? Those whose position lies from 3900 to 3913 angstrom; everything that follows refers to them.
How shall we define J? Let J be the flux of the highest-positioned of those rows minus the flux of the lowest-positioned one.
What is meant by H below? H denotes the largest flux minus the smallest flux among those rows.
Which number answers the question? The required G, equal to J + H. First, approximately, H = 0.63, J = -0.47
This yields 0.2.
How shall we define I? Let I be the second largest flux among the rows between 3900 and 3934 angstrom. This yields 6.236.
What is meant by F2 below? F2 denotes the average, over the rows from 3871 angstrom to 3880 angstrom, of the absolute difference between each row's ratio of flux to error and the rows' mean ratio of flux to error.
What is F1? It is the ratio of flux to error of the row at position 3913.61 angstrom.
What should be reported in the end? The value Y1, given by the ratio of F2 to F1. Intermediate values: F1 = 30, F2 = 0.8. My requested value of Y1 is 0.028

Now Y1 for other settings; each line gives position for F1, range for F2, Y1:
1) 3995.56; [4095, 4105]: 0.014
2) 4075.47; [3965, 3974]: 0.045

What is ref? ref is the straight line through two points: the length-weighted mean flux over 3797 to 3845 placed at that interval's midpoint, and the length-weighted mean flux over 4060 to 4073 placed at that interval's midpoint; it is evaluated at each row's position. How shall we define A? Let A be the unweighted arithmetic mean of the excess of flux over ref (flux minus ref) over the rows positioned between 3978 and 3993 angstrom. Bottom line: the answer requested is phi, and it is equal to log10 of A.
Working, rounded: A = 0.26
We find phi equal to -0.6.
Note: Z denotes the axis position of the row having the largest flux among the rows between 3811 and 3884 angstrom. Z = 3868.81 angstrom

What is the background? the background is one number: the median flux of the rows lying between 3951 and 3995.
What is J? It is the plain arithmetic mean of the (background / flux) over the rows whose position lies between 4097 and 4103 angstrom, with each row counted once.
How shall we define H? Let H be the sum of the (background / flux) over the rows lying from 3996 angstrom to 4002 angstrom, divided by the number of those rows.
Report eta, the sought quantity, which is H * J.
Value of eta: 1.06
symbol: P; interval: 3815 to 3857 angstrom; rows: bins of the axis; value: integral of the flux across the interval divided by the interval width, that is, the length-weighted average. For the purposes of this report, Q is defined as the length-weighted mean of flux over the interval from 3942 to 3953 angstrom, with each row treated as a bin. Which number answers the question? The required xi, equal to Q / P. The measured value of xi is 0.90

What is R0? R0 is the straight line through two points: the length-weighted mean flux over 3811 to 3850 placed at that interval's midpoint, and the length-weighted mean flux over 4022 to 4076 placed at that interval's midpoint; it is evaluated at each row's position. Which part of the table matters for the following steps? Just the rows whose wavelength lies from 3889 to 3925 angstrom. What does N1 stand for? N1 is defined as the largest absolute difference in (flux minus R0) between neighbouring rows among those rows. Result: 0.517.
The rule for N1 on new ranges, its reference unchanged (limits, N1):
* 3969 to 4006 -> 0.652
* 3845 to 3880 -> 0.639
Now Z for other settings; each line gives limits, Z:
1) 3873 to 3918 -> 3881.30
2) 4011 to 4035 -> 4028.82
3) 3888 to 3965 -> 3897.42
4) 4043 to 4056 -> 4054.87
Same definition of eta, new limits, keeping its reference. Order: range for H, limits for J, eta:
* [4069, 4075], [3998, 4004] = 1.15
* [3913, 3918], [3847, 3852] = 0.90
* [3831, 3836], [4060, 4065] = 1.09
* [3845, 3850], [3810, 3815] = 0.81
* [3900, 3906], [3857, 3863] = 0.92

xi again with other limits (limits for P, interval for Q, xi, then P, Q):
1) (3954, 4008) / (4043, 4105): 0.92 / 5.8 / 5.34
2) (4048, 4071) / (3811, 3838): 1.23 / 5.1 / 6.33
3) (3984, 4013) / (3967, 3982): 1.04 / 5.7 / 5.89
